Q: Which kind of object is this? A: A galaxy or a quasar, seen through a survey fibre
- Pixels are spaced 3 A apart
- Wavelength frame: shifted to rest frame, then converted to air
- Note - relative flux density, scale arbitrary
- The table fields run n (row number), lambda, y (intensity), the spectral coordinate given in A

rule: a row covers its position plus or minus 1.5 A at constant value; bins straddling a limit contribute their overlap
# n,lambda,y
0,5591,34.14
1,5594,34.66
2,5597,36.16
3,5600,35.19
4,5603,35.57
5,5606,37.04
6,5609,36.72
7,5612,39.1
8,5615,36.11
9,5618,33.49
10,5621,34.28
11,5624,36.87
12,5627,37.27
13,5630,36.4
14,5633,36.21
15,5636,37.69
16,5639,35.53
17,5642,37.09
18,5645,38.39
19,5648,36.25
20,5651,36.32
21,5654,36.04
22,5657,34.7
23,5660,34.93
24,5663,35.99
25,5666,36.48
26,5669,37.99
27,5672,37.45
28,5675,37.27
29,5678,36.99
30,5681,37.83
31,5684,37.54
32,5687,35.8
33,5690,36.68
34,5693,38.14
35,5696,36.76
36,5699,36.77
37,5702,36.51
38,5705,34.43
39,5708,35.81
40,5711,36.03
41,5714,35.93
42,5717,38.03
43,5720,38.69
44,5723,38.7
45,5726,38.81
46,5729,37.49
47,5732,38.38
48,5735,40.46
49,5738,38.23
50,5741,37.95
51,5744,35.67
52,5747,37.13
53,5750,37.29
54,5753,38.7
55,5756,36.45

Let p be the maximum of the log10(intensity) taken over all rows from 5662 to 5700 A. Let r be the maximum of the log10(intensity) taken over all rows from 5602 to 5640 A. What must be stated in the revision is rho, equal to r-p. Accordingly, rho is 0.01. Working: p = 1.58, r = 1.592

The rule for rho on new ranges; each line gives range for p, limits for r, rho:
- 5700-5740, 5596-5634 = -0.01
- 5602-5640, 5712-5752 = 0.01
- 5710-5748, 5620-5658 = -0.02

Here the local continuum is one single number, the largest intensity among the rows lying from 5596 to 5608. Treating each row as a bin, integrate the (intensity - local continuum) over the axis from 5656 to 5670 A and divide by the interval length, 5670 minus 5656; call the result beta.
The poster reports -1.0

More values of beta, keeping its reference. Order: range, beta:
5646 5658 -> -1.1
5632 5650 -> -0.2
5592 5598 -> -1.8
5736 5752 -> 0.4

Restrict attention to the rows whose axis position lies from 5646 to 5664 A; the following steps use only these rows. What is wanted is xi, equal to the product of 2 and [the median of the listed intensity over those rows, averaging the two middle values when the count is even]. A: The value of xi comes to 72.0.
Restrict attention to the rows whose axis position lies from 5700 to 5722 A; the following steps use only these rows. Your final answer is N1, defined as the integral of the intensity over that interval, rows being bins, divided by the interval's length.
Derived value 36.5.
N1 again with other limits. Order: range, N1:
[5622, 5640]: 36.6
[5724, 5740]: 38.7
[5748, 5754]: 37.9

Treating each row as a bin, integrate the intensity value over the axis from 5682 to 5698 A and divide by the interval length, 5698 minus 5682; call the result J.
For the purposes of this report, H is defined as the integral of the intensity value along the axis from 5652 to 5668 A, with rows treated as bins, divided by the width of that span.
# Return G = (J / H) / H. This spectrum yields 0.0290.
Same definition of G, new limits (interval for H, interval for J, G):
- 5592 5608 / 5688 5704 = 0.0289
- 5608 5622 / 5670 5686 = 0.0289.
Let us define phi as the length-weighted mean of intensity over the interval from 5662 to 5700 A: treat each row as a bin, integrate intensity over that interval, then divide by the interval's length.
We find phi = 37.1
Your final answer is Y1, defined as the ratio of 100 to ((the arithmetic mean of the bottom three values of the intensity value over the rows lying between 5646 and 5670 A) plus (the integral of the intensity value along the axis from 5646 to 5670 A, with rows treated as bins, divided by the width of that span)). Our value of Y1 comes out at 1.40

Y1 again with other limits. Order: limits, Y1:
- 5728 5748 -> 1.34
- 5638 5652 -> 1.37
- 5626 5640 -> 1.38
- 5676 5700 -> 1.36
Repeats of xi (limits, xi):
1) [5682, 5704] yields 73.5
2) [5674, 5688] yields 74.5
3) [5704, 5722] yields 72.0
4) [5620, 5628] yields 73.7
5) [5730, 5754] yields 76.2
